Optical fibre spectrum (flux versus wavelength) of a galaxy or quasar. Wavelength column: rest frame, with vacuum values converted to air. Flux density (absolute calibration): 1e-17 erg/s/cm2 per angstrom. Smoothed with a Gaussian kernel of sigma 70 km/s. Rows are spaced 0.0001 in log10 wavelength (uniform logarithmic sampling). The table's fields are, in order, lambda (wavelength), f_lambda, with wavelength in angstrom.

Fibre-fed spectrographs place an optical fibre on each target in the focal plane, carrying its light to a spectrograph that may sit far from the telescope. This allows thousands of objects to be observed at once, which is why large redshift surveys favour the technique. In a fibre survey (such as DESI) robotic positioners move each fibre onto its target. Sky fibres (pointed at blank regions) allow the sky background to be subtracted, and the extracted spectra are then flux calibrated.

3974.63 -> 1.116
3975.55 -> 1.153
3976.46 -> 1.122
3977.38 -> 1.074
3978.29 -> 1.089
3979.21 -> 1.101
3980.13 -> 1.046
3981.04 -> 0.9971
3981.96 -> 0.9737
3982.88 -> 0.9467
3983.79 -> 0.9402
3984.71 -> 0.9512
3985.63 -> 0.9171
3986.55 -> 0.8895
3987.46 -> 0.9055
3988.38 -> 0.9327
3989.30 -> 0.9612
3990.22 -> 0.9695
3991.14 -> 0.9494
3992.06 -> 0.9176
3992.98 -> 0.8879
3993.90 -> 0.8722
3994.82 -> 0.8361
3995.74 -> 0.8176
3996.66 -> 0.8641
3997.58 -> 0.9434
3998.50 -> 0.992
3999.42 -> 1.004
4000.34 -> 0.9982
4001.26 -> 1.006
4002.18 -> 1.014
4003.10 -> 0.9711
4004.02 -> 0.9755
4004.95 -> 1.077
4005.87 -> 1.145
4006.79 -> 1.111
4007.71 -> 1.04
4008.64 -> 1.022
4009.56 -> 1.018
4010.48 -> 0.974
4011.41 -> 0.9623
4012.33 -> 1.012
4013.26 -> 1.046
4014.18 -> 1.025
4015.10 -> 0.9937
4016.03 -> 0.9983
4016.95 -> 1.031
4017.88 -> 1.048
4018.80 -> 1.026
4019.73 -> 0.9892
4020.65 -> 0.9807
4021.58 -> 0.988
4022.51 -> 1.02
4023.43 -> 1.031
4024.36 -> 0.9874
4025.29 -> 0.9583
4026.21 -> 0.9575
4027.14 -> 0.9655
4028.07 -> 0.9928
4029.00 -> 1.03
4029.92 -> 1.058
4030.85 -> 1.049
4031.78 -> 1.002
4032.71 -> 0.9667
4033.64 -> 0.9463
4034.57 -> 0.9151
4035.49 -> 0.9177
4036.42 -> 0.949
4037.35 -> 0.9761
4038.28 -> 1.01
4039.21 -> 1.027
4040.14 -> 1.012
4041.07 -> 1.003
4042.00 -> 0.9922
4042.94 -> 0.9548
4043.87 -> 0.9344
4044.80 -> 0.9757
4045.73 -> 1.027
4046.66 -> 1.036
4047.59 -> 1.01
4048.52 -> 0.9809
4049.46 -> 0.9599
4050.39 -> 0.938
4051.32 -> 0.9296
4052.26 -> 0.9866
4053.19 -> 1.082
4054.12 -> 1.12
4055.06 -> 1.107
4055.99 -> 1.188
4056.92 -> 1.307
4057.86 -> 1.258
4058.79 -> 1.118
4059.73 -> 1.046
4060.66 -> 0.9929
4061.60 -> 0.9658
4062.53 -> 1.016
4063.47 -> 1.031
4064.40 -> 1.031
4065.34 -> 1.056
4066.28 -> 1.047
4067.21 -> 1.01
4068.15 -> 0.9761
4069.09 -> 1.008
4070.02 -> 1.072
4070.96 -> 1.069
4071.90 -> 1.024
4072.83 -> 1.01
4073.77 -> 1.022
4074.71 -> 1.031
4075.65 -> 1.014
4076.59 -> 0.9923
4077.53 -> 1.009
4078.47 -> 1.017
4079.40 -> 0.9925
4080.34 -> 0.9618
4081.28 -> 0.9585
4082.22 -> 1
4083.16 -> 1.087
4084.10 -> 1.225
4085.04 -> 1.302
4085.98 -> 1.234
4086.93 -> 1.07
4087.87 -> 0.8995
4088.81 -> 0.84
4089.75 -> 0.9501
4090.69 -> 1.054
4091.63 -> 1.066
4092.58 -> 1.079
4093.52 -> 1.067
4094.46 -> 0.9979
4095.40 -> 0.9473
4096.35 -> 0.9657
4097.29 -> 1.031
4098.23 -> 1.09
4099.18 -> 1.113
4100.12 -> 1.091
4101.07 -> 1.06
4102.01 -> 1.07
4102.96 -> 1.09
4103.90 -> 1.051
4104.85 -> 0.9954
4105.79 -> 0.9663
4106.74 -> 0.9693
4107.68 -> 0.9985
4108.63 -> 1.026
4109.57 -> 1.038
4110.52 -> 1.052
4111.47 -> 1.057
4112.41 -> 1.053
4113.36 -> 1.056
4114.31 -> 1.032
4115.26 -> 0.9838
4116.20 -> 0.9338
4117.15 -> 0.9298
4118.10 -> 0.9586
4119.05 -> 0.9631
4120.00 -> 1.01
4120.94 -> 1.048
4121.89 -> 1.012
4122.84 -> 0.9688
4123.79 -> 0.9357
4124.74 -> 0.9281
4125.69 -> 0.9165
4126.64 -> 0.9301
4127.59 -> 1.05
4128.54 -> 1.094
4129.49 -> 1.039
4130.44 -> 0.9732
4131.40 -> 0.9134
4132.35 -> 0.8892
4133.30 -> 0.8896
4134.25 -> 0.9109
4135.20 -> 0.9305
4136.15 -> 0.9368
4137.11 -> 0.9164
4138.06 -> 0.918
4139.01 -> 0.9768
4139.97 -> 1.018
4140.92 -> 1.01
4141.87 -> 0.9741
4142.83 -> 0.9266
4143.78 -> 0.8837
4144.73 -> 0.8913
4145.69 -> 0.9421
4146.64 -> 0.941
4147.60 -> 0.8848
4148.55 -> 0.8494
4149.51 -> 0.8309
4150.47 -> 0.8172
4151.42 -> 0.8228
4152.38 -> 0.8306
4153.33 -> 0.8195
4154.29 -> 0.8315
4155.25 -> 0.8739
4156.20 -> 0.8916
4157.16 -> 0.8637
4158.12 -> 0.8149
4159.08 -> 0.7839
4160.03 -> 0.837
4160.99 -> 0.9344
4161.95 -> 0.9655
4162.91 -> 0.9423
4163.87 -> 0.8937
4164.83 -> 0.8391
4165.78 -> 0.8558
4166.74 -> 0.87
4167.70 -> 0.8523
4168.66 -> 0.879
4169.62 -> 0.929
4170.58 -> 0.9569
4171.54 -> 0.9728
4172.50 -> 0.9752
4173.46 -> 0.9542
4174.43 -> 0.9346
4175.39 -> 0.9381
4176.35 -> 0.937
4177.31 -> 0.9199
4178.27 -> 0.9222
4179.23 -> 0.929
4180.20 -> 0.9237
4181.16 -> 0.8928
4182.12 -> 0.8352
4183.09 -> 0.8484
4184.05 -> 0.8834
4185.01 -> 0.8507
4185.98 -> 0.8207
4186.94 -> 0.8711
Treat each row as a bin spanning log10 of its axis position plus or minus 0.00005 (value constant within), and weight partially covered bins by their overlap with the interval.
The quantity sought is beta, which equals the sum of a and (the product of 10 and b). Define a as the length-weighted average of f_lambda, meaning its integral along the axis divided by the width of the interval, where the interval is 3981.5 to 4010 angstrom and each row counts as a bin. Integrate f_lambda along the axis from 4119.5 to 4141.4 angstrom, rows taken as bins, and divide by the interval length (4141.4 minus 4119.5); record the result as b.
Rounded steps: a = 0.96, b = 0.97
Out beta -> 10.6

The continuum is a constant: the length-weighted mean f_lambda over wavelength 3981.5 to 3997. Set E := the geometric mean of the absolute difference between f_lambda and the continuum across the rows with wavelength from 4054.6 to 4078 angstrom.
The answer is 0.13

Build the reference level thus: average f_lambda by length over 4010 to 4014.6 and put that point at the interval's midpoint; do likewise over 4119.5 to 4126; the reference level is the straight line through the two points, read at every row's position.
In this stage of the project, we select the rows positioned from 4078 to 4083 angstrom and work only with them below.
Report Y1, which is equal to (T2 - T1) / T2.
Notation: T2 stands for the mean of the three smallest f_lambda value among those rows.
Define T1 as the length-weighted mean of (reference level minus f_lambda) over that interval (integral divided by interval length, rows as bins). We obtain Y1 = 1.01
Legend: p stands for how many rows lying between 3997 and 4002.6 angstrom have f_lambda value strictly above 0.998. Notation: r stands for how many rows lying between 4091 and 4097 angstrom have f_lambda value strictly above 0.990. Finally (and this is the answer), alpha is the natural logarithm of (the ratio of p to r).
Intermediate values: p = 4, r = 4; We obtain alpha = 0.00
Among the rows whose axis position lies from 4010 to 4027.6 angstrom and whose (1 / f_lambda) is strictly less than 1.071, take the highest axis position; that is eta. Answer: 4027.14 angstrom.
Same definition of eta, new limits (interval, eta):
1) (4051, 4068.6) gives 4068.15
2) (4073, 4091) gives 4090.69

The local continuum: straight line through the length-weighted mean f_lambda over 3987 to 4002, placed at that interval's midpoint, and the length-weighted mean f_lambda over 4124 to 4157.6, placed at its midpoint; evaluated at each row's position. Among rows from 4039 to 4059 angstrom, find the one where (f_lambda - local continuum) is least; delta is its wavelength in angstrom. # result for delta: 4051.32 angstrom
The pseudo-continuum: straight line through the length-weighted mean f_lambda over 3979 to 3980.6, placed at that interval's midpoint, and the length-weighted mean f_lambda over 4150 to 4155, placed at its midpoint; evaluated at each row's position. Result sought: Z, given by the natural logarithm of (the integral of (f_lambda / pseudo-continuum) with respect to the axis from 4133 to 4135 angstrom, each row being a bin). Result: 0.75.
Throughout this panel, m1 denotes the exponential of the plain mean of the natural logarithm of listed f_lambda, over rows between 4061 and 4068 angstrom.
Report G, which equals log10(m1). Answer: 0.009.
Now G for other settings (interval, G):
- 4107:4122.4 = 0.004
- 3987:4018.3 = -0.010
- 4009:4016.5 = 0.001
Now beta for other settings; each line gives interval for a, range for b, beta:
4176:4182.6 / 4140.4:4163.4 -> 9.7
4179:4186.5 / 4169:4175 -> 10.4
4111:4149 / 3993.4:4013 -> 10.8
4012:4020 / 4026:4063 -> 11.2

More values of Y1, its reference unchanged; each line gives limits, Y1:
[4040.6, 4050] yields 0.99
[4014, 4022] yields 1.01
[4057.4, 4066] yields 1.07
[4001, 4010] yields 1.03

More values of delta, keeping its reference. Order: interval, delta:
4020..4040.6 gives 4034.57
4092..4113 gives 4095.40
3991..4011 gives 3995.74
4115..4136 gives 4132.35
